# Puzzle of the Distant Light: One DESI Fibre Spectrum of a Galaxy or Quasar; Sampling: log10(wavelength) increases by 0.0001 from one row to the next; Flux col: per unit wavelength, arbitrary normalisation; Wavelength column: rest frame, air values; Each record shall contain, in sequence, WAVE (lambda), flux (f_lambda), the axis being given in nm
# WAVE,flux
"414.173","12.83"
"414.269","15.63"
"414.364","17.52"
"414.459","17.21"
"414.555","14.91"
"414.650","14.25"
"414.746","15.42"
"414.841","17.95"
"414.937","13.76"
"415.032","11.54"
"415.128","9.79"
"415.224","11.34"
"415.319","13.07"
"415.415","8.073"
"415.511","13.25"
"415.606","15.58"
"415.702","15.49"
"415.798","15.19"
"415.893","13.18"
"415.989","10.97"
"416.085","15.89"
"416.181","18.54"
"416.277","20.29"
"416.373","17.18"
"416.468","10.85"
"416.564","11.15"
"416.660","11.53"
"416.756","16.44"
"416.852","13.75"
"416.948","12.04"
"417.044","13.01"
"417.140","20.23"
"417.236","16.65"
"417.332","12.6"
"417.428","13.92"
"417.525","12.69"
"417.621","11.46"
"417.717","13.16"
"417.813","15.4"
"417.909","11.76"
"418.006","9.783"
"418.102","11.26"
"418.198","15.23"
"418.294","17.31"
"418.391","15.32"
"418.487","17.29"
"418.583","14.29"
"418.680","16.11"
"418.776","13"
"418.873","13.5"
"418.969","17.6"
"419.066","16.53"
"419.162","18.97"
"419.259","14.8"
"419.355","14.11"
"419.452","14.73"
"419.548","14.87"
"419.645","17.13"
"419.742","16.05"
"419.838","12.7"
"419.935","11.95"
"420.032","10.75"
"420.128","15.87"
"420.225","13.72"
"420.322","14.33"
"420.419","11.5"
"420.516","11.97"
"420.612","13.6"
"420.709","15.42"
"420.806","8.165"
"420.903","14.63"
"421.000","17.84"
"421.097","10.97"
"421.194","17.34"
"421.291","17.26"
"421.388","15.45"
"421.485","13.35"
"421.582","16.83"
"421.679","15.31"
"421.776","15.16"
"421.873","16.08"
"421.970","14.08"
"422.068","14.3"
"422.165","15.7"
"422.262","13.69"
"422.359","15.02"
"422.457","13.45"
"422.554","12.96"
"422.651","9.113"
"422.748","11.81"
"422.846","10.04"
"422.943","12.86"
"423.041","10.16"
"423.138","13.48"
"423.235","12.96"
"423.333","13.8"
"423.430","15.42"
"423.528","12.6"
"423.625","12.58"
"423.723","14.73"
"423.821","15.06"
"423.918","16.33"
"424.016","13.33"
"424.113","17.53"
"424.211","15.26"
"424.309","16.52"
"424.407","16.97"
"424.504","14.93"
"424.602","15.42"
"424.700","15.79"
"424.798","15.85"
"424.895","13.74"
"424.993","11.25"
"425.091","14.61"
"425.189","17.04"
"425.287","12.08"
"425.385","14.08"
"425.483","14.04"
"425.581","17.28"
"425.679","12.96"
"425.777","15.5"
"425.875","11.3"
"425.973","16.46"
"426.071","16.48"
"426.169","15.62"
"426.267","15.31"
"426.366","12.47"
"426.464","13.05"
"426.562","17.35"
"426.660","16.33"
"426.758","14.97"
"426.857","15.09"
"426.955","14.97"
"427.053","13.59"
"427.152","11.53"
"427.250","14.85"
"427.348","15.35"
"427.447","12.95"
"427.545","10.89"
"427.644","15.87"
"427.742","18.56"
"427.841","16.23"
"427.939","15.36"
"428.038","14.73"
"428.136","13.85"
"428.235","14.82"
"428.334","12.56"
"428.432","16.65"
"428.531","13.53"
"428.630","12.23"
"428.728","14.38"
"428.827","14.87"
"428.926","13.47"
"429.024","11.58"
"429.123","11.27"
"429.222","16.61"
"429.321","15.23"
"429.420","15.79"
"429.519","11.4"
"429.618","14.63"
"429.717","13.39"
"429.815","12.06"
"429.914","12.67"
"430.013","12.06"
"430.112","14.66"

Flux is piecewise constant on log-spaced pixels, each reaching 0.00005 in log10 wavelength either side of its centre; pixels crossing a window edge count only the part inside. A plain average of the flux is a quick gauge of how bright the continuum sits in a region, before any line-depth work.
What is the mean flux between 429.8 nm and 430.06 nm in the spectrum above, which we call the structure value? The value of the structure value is 12.3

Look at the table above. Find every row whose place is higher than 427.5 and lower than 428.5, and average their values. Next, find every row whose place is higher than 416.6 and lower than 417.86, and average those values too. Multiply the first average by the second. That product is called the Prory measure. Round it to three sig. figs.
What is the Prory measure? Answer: 210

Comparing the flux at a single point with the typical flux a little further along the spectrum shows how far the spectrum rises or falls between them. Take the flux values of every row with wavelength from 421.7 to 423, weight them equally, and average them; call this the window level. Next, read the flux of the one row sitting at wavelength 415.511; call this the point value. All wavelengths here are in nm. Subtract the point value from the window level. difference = 0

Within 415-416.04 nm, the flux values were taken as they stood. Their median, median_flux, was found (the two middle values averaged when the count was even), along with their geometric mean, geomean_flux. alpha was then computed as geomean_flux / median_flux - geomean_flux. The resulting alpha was -11.3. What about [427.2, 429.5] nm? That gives -13.3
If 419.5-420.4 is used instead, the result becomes -13.0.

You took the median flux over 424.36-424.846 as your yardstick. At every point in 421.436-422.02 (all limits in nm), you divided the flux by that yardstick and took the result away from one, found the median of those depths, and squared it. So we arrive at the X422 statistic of 0.0012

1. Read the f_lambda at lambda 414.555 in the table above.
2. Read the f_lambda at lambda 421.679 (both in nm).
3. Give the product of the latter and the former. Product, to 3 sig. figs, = 228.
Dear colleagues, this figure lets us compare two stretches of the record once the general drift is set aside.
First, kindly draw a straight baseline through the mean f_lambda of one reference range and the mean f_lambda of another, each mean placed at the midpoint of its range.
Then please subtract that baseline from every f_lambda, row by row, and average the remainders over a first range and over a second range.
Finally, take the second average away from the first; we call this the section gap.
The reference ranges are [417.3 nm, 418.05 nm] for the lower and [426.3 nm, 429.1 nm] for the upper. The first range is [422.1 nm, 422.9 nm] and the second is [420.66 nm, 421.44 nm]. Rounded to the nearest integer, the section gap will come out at -2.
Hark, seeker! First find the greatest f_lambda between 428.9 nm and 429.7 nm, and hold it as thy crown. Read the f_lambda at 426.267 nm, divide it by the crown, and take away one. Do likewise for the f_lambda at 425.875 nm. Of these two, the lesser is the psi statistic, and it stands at -0.32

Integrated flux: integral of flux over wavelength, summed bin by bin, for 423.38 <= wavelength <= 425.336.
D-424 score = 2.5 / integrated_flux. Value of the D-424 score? 0.09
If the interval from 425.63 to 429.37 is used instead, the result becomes 0.05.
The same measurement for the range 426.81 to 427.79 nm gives 0.18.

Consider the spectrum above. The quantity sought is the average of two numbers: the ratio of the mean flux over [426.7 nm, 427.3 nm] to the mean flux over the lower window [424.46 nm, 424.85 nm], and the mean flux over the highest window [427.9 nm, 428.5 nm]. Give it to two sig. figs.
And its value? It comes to 7.8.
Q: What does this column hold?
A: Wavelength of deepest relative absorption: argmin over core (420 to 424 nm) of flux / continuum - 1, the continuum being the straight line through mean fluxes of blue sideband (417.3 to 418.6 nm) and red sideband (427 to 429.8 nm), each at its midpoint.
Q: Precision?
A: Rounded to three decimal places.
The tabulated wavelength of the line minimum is 420.806 nm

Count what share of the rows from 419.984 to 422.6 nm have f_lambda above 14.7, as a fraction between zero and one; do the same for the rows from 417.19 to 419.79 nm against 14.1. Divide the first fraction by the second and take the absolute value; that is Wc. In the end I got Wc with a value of 0.7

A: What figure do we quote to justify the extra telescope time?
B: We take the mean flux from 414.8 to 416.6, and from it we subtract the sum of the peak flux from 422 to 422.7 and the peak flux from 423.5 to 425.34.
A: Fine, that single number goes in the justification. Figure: -19.4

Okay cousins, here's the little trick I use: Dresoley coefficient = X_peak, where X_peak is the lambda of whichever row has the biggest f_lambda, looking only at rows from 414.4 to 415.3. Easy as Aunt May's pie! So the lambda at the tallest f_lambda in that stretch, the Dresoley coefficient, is 414.841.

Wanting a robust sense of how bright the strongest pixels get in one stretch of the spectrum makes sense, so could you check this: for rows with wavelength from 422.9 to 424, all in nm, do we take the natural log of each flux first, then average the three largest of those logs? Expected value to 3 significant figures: 2.75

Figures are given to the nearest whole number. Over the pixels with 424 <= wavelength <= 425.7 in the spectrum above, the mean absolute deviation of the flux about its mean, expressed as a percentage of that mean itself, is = 10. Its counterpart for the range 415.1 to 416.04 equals 16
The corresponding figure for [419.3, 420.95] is 13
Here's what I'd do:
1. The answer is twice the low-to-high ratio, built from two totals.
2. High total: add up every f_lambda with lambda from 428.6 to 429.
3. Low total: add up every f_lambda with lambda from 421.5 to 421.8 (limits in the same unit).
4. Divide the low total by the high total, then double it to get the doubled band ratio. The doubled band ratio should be 1.7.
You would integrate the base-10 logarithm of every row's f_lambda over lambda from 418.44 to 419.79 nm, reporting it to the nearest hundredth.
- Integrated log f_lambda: 1.61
